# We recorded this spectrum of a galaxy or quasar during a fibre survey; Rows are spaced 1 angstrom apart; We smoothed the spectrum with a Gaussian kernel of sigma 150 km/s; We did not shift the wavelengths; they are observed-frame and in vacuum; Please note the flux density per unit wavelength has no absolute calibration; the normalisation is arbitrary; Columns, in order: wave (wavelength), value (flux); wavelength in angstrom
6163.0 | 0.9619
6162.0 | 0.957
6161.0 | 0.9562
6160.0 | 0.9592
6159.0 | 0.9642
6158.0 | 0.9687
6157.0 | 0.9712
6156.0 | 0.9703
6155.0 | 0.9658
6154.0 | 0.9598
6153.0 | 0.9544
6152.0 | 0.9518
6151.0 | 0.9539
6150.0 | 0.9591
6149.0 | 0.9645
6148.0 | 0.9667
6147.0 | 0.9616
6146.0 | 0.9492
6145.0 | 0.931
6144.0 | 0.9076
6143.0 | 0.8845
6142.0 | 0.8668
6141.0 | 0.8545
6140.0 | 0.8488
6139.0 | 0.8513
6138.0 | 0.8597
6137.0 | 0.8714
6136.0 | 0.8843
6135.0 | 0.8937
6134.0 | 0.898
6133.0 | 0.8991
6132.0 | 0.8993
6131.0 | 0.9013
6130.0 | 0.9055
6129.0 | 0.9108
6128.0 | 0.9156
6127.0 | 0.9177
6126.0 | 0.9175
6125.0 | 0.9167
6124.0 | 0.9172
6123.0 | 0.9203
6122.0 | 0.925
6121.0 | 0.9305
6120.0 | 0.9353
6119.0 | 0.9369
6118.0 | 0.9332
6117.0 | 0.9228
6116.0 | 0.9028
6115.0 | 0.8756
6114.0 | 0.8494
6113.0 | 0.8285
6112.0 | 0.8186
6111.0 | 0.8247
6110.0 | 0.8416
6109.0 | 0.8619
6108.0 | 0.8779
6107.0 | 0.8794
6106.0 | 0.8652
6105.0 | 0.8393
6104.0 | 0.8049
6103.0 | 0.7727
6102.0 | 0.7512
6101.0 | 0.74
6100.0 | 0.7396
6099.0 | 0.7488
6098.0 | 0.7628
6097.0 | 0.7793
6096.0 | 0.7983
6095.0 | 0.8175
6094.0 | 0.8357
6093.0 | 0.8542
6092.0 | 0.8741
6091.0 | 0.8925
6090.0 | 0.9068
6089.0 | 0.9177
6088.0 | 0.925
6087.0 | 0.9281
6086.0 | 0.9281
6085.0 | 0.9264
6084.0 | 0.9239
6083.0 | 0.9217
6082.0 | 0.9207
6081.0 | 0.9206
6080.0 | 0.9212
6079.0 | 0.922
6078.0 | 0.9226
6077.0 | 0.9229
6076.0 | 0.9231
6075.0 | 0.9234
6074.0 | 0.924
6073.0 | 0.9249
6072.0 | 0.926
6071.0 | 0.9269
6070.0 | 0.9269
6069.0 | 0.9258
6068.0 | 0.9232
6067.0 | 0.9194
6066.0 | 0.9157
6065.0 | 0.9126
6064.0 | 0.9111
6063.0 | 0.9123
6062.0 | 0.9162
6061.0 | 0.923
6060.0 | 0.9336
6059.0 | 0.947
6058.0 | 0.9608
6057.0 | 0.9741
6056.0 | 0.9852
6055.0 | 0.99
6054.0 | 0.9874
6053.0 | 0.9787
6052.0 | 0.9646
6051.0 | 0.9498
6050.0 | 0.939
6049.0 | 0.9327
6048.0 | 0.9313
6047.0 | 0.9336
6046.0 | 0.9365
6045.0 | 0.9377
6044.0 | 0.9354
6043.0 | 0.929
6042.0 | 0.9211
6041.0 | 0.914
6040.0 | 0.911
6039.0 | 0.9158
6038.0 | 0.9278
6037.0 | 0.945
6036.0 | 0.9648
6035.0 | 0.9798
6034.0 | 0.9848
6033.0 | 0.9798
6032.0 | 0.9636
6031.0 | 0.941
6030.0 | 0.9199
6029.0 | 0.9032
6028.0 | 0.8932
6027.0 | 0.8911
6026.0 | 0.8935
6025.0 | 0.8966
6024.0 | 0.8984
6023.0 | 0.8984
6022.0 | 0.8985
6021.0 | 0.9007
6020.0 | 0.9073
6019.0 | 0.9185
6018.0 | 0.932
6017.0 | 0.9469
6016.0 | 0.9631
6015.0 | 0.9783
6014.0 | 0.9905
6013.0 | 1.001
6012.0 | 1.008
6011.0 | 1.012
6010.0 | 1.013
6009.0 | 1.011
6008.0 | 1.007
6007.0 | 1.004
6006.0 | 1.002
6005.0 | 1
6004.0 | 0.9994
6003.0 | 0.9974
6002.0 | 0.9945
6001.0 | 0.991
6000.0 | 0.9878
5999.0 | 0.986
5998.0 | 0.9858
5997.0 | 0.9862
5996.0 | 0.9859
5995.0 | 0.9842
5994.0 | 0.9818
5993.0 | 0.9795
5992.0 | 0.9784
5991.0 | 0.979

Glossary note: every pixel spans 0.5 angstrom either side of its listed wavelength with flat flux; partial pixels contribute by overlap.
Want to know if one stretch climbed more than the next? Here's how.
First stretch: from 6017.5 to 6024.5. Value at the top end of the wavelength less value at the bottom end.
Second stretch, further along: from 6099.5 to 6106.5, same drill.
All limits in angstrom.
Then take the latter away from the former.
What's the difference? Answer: -0.16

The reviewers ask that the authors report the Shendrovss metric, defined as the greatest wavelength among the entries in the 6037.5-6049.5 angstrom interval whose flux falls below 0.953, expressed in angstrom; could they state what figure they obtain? 6049.0 angstrom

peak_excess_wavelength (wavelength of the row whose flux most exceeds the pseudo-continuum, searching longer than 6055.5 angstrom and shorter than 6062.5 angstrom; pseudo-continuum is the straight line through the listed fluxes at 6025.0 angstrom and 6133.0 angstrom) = 6056.0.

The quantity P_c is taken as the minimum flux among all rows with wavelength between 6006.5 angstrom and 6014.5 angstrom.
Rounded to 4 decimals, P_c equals 0.9905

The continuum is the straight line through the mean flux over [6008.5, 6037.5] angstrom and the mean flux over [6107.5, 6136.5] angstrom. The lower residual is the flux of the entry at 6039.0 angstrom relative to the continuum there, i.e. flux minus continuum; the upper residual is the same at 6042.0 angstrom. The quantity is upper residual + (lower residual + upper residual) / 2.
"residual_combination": -0.034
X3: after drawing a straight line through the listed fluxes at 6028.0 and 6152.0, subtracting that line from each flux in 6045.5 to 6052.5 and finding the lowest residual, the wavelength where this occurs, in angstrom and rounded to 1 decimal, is 6048.0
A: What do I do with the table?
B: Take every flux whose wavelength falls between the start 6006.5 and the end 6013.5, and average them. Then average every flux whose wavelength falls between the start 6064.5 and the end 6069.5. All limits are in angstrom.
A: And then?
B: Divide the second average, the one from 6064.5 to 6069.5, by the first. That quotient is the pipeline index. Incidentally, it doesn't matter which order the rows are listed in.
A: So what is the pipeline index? 0.91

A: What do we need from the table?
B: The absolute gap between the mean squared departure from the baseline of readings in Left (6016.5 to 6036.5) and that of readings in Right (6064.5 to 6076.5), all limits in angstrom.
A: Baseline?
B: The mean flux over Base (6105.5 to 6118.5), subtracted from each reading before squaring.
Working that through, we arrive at 0.0014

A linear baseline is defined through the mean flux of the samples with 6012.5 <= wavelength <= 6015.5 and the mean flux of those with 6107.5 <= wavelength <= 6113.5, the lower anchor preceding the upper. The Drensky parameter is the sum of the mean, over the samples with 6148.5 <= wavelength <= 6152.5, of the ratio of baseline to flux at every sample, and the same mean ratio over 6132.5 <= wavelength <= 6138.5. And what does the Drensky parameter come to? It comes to 1.73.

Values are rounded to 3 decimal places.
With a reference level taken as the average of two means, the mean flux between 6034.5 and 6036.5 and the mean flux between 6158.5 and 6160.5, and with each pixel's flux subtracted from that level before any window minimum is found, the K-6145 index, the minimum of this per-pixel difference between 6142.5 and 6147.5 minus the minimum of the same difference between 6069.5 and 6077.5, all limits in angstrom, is -0.035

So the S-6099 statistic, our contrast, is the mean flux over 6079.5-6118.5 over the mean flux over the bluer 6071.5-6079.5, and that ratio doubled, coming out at 1.86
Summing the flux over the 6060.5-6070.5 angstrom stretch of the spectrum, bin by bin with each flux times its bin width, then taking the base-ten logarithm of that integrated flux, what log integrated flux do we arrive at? 0.96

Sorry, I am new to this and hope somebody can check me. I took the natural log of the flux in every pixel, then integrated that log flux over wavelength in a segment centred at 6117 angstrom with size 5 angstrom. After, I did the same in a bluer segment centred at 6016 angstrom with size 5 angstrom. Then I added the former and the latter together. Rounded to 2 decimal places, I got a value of -0.64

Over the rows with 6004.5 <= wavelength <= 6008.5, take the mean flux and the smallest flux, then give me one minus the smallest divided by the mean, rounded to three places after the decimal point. 0.003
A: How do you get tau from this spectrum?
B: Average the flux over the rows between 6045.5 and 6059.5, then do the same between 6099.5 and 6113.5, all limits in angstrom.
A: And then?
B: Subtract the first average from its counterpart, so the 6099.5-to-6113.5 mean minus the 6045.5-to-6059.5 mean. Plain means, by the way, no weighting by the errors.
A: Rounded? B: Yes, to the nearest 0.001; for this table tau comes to -0.140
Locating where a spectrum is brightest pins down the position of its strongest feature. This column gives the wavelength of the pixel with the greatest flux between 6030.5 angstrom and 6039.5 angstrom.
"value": 6034.0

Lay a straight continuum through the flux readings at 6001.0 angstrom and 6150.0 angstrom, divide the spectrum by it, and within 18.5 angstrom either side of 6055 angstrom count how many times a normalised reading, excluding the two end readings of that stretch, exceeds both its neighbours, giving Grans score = 3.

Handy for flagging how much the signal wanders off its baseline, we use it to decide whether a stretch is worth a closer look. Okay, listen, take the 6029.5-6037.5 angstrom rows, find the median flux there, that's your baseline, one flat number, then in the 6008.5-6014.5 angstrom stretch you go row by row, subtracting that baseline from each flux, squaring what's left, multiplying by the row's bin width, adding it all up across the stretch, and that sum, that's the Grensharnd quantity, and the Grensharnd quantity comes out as 0.011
